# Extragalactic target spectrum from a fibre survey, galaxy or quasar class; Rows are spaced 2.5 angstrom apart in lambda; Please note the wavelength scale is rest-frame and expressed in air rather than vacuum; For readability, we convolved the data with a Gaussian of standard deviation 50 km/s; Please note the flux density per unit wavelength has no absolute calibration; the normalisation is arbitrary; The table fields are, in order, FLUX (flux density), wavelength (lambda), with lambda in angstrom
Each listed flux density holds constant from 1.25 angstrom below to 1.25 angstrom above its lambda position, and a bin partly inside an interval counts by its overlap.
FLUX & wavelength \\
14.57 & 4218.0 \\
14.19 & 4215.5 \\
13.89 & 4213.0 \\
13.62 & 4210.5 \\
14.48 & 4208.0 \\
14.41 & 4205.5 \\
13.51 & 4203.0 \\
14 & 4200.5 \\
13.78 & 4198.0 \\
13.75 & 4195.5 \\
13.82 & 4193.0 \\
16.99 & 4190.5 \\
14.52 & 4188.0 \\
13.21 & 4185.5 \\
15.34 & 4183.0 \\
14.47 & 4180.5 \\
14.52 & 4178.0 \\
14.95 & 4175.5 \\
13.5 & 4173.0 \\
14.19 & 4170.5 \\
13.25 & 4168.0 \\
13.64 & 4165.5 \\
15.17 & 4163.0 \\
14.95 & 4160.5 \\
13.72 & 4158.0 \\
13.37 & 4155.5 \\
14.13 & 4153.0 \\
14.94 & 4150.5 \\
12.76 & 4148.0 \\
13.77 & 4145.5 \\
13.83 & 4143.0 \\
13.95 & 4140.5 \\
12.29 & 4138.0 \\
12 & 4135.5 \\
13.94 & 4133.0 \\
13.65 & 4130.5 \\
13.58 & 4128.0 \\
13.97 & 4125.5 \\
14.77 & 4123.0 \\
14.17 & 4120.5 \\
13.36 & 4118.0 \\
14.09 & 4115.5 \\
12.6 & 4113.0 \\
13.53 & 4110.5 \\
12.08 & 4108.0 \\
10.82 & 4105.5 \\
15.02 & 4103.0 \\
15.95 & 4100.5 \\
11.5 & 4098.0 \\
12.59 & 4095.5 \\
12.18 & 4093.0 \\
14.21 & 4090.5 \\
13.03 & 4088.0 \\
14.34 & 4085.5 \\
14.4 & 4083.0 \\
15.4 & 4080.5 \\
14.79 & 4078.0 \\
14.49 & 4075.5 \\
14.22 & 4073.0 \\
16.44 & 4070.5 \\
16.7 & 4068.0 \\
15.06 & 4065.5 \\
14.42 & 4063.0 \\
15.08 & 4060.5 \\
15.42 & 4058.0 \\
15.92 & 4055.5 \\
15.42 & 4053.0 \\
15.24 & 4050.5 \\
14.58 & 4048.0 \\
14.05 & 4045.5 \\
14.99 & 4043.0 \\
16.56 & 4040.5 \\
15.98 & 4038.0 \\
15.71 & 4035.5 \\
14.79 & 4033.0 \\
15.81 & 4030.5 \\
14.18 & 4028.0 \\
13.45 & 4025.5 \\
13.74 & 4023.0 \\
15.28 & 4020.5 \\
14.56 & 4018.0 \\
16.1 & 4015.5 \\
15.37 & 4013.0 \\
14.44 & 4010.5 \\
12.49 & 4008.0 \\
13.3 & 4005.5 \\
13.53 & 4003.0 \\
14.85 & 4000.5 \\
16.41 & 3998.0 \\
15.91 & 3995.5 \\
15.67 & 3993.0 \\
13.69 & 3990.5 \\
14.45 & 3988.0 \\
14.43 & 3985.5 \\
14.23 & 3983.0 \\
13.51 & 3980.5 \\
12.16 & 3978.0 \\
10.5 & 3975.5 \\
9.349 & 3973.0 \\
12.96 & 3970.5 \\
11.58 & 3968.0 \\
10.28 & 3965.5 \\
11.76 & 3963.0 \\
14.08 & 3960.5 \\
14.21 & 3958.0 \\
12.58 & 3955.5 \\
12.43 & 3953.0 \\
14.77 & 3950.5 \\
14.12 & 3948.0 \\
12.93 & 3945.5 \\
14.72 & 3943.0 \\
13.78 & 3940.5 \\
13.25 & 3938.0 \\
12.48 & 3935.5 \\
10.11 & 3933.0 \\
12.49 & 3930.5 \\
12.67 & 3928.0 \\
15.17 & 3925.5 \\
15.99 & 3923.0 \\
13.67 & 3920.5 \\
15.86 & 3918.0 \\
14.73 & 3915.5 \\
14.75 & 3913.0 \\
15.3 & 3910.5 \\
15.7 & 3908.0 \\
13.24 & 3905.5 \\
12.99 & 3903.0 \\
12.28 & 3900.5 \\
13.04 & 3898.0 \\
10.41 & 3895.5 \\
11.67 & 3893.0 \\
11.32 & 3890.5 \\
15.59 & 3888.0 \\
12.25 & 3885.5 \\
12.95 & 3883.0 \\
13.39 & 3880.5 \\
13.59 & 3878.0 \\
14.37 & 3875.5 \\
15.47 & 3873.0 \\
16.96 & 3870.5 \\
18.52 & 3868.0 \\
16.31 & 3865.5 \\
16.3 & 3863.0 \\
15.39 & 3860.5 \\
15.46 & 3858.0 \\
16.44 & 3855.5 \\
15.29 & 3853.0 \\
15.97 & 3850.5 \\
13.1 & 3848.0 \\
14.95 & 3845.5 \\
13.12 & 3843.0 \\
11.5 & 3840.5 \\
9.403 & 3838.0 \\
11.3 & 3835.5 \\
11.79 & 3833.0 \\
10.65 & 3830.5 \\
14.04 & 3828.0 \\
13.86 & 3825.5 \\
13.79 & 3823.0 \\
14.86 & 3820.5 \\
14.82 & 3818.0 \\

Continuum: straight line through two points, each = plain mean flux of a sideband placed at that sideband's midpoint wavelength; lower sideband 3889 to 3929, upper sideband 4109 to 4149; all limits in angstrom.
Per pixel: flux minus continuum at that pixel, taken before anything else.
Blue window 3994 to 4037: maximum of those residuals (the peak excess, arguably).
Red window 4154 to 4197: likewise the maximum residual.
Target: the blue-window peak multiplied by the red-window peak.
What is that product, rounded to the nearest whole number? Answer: 10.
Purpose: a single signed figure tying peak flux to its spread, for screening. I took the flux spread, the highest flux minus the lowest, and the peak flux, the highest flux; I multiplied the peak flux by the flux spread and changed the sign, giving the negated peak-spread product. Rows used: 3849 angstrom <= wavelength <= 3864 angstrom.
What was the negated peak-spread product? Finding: -19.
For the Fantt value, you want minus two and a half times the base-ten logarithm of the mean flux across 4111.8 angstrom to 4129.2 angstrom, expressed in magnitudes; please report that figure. -2.85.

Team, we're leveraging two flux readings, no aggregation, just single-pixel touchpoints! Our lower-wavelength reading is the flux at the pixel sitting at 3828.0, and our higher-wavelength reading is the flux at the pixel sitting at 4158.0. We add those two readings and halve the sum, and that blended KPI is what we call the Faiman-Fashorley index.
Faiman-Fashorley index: 13.9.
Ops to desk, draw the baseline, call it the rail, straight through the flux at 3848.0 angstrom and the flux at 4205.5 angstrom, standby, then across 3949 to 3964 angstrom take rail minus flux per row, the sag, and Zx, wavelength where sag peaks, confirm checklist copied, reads 3963.0 angstrom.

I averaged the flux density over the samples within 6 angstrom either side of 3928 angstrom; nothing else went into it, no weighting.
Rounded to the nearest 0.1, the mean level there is 13.3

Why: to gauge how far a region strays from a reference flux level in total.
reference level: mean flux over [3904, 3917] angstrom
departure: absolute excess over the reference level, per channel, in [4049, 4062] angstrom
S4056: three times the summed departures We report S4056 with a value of 10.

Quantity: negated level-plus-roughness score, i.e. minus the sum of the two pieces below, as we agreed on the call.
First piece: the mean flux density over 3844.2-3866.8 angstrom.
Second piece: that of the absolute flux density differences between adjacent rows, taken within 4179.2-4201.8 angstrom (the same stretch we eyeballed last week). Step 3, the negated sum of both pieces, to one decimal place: -16.8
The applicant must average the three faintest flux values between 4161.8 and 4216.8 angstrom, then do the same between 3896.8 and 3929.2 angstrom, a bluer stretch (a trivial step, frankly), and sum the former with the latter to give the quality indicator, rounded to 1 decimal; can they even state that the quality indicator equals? 26.0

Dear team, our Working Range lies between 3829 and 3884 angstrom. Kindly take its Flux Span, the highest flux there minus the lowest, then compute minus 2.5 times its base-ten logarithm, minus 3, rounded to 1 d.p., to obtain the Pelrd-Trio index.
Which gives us -5.4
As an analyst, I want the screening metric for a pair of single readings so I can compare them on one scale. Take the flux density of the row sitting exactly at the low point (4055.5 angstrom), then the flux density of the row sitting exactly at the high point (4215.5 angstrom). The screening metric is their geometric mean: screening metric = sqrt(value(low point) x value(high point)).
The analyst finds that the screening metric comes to 15.0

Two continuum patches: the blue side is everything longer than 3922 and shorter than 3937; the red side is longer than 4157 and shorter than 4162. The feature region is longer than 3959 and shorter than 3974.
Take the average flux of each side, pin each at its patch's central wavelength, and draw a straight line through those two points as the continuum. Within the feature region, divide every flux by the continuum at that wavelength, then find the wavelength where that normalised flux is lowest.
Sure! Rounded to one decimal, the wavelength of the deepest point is 3973.0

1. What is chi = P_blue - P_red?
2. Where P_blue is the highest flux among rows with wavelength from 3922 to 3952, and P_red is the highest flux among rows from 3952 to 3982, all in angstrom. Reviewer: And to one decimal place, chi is 1.8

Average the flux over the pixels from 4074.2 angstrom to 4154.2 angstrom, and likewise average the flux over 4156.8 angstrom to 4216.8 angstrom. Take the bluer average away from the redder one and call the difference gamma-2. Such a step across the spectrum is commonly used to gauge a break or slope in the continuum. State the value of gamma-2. 0.6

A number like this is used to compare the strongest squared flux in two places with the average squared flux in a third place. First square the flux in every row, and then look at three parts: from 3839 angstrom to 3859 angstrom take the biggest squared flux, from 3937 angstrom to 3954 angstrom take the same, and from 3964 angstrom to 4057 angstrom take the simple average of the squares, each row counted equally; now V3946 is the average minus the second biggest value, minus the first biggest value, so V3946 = -284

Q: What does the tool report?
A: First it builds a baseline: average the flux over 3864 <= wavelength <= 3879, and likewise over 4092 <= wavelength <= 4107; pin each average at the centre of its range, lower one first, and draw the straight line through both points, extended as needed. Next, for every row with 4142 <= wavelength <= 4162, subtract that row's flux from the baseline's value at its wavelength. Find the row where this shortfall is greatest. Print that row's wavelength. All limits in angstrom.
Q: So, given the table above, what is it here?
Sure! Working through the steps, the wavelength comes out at 4148.0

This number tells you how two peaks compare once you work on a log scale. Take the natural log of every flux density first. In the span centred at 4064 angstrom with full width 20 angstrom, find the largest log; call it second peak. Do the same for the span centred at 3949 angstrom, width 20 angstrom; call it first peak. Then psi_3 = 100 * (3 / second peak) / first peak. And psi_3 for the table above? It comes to 39.6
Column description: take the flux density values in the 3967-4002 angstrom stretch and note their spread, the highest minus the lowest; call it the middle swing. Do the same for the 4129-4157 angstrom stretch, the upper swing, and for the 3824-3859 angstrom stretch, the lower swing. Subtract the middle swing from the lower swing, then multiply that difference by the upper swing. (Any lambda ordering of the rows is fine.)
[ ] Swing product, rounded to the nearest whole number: 0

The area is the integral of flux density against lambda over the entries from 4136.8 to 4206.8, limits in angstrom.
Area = 987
